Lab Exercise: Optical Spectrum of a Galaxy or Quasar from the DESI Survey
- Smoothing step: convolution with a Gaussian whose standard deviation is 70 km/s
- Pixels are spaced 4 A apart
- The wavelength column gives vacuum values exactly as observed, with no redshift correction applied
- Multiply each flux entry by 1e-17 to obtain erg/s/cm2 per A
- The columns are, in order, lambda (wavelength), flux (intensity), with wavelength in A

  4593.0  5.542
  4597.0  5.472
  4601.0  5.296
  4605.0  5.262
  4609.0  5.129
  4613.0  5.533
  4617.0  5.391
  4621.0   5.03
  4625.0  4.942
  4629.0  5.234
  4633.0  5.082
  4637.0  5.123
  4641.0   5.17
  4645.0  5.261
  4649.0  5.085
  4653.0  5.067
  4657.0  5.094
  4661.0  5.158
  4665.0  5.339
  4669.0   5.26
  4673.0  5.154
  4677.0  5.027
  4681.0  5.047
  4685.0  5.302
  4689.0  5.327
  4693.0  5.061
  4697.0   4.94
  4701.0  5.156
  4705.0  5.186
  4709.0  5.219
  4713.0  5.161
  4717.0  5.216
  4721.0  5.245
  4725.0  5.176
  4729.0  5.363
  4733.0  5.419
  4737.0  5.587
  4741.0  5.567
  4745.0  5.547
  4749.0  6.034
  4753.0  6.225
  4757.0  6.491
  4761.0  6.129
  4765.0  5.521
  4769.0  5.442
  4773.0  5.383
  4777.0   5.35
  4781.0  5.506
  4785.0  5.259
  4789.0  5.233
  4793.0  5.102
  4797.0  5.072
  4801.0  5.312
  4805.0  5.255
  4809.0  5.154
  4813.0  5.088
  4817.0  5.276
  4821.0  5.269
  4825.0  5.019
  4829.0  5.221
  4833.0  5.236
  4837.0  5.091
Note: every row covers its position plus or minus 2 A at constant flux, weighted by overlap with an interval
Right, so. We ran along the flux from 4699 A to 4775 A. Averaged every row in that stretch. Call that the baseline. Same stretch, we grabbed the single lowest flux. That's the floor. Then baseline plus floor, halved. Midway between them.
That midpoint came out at 5.34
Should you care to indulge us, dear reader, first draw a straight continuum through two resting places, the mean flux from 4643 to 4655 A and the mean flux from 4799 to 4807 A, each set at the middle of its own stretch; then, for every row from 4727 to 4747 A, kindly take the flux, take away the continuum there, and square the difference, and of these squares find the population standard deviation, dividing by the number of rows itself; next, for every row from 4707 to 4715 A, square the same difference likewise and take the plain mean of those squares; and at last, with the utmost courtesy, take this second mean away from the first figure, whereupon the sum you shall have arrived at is 0.04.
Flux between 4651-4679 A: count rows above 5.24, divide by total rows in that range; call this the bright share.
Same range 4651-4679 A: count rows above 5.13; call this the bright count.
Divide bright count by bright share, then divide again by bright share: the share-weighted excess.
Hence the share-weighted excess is 49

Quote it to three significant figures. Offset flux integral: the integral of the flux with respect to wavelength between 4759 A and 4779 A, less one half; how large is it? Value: 111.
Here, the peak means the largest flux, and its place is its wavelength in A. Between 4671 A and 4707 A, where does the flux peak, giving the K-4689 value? 4689.0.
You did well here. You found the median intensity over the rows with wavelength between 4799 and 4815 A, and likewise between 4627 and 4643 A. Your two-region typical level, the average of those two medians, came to 5.18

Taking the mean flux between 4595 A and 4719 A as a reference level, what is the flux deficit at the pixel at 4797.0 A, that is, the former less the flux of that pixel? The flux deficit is 0.11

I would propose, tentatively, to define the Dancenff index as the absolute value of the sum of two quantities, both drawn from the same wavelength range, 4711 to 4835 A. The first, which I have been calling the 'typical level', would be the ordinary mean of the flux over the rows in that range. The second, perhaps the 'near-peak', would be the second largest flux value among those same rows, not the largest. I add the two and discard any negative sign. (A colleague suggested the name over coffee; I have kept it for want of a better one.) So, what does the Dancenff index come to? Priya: 11.6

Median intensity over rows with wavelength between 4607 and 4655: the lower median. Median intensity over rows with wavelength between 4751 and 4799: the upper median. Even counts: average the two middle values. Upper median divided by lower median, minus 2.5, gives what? -1.44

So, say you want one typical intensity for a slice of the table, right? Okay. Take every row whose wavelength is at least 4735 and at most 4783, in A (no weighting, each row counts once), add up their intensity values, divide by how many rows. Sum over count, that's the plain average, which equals 5.73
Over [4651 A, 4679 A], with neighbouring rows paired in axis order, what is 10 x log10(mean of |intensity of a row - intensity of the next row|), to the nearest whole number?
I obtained -10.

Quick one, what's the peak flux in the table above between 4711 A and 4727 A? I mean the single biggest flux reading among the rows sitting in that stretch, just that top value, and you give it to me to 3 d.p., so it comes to 5.245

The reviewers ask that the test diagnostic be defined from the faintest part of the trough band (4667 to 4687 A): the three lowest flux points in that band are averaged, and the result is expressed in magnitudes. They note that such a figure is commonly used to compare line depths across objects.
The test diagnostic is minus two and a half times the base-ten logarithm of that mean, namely -1.76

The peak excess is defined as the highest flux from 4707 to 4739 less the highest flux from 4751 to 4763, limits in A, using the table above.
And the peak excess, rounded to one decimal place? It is -0.9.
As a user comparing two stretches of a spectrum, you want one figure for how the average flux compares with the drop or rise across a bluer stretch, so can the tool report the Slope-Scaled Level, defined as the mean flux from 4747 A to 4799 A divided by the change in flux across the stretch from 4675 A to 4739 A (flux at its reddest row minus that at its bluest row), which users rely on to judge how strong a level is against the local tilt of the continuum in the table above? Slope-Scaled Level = 10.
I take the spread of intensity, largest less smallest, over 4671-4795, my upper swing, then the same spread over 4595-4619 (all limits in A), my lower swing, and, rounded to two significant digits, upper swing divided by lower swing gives 3.8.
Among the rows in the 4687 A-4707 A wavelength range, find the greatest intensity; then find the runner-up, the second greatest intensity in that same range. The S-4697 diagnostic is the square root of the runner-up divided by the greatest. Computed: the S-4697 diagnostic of 0.987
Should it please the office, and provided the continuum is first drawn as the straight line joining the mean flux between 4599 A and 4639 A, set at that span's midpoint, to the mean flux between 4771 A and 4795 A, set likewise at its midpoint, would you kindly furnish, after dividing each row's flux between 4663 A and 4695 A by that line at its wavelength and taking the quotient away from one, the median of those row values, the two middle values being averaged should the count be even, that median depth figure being 0.005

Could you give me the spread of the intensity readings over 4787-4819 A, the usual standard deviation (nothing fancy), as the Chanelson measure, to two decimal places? 0.09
